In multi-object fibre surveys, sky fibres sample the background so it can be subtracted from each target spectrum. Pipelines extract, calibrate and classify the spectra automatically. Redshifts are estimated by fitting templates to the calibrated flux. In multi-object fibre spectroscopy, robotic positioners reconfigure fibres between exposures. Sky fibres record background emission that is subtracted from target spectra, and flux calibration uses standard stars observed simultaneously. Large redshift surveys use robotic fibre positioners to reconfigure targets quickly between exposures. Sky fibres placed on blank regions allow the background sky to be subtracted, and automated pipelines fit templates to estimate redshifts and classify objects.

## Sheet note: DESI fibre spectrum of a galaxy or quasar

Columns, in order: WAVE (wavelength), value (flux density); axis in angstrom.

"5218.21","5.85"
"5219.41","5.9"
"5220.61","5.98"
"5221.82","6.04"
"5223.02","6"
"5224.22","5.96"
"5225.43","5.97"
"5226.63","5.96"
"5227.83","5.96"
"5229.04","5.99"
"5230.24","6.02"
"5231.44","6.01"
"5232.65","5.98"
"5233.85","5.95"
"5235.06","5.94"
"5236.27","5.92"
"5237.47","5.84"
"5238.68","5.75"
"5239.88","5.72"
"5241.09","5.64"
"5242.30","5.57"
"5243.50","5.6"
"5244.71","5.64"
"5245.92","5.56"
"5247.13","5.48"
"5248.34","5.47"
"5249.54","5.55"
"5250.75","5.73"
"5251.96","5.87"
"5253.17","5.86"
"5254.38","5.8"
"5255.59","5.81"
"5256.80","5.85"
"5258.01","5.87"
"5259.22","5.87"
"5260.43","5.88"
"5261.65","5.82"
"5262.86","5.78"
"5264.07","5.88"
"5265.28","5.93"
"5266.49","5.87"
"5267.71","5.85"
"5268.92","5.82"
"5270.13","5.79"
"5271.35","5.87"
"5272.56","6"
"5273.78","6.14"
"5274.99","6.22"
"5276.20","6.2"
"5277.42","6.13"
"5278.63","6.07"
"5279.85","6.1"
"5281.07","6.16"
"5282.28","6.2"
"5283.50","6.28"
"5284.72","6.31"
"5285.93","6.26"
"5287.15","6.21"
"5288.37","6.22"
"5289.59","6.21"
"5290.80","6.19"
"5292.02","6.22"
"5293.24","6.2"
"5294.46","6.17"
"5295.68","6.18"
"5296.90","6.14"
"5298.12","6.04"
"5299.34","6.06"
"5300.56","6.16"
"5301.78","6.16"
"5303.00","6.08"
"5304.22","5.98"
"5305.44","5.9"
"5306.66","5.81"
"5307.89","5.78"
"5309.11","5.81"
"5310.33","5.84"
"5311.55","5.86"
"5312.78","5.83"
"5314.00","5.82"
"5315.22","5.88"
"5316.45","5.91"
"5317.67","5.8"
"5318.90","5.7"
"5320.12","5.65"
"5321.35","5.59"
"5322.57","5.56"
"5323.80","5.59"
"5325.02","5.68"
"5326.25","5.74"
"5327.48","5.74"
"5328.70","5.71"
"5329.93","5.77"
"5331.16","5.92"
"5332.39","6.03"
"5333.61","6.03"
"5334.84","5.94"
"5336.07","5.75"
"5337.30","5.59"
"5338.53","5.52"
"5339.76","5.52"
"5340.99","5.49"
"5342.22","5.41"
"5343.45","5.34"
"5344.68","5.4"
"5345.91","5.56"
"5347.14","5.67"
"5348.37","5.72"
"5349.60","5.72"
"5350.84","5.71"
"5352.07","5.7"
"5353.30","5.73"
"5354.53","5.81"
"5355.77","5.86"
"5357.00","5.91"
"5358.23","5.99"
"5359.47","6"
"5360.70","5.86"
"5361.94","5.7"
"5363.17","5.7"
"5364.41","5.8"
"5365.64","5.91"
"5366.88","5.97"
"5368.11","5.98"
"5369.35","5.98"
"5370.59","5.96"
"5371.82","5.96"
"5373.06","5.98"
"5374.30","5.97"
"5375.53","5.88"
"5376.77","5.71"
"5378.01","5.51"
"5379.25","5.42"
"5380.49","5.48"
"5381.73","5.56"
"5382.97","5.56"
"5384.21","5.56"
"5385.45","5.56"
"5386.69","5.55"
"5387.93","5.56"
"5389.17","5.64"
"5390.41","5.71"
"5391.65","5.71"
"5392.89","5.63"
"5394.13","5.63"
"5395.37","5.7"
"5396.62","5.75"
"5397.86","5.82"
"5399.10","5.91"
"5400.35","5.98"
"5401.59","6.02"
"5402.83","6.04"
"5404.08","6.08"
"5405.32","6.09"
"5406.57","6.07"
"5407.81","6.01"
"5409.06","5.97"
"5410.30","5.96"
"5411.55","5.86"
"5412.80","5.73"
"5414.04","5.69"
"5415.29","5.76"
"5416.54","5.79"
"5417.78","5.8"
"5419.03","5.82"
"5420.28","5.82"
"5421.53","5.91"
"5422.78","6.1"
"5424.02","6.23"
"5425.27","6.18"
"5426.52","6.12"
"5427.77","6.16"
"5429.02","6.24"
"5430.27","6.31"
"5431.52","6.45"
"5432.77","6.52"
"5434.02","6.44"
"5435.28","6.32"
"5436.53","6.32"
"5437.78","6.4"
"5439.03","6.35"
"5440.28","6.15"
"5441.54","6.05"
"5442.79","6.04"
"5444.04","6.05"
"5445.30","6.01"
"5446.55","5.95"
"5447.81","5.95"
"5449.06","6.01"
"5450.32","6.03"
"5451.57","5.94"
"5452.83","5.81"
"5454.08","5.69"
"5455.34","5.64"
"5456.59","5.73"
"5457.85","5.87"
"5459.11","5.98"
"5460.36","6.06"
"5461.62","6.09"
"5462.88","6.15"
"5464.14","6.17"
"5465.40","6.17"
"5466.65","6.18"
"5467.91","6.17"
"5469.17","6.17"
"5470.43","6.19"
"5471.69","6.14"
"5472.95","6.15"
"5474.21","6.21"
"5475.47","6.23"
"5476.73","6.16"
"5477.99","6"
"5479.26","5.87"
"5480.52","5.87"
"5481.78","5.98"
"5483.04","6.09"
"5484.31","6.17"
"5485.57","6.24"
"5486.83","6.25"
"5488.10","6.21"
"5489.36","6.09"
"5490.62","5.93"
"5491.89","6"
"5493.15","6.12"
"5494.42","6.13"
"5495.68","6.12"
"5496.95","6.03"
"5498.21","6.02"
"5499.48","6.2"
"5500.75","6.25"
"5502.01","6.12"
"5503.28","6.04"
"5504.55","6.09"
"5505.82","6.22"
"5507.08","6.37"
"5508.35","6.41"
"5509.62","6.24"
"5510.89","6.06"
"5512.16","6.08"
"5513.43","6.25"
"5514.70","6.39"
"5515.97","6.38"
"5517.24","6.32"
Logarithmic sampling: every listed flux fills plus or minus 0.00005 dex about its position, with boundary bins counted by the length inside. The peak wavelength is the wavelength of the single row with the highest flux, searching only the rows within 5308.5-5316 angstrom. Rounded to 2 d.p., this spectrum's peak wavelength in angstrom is 5315.22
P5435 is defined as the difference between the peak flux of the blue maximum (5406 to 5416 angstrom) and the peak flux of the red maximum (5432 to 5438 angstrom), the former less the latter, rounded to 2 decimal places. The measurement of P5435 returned -0.45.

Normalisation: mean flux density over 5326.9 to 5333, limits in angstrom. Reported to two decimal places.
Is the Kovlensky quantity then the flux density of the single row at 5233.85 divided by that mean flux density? 1.02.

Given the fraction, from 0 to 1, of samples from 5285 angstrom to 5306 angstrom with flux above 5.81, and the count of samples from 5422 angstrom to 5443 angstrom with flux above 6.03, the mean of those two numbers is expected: 9.0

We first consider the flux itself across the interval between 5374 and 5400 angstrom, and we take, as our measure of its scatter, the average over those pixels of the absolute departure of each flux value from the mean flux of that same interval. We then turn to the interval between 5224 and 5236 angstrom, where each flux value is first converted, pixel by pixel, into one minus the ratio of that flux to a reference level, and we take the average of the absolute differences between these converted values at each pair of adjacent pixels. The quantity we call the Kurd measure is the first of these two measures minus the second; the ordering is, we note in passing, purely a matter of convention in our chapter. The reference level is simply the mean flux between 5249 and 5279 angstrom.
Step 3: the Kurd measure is 0.115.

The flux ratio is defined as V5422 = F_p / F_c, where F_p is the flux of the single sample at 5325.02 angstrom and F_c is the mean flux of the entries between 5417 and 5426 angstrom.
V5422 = 0.95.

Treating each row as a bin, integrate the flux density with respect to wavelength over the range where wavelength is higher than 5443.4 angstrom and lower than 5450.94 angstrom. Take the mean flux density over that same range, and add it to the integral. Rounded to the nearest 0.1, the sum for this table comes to 51.2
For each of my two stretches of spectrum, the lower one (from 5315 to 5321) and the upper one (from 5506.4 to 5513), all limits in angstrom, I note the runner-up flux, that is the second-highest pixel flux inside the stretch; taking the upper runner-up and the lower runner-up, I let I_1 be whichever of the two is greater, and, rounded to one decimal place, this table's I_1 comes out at 6.4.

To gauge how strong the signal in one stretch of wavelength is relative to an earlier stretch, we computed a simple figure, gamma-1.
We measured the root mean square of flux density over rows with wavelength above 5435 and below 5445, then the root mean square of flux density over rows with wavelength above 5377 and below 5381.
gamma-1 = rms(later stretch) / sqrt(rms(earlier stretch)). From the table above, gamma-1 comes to 2.66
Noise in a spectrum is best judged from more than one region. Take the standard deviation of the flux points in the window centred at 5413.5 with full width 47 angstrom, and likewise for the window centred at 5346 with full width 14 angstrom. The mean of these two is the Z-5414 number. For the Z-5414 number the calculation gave 0.19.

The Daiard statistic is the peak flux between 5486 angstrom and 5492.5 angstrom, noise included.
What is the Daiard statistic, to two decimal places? 6.25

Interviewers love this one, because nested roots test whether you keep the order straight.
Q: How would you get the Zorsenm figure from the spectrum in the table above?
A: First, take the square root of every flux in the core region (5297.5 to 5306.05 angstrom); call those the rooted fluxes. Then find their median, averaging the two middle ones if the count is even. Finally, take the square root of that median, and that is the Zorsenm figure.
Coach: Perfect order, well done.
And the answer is 1.57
